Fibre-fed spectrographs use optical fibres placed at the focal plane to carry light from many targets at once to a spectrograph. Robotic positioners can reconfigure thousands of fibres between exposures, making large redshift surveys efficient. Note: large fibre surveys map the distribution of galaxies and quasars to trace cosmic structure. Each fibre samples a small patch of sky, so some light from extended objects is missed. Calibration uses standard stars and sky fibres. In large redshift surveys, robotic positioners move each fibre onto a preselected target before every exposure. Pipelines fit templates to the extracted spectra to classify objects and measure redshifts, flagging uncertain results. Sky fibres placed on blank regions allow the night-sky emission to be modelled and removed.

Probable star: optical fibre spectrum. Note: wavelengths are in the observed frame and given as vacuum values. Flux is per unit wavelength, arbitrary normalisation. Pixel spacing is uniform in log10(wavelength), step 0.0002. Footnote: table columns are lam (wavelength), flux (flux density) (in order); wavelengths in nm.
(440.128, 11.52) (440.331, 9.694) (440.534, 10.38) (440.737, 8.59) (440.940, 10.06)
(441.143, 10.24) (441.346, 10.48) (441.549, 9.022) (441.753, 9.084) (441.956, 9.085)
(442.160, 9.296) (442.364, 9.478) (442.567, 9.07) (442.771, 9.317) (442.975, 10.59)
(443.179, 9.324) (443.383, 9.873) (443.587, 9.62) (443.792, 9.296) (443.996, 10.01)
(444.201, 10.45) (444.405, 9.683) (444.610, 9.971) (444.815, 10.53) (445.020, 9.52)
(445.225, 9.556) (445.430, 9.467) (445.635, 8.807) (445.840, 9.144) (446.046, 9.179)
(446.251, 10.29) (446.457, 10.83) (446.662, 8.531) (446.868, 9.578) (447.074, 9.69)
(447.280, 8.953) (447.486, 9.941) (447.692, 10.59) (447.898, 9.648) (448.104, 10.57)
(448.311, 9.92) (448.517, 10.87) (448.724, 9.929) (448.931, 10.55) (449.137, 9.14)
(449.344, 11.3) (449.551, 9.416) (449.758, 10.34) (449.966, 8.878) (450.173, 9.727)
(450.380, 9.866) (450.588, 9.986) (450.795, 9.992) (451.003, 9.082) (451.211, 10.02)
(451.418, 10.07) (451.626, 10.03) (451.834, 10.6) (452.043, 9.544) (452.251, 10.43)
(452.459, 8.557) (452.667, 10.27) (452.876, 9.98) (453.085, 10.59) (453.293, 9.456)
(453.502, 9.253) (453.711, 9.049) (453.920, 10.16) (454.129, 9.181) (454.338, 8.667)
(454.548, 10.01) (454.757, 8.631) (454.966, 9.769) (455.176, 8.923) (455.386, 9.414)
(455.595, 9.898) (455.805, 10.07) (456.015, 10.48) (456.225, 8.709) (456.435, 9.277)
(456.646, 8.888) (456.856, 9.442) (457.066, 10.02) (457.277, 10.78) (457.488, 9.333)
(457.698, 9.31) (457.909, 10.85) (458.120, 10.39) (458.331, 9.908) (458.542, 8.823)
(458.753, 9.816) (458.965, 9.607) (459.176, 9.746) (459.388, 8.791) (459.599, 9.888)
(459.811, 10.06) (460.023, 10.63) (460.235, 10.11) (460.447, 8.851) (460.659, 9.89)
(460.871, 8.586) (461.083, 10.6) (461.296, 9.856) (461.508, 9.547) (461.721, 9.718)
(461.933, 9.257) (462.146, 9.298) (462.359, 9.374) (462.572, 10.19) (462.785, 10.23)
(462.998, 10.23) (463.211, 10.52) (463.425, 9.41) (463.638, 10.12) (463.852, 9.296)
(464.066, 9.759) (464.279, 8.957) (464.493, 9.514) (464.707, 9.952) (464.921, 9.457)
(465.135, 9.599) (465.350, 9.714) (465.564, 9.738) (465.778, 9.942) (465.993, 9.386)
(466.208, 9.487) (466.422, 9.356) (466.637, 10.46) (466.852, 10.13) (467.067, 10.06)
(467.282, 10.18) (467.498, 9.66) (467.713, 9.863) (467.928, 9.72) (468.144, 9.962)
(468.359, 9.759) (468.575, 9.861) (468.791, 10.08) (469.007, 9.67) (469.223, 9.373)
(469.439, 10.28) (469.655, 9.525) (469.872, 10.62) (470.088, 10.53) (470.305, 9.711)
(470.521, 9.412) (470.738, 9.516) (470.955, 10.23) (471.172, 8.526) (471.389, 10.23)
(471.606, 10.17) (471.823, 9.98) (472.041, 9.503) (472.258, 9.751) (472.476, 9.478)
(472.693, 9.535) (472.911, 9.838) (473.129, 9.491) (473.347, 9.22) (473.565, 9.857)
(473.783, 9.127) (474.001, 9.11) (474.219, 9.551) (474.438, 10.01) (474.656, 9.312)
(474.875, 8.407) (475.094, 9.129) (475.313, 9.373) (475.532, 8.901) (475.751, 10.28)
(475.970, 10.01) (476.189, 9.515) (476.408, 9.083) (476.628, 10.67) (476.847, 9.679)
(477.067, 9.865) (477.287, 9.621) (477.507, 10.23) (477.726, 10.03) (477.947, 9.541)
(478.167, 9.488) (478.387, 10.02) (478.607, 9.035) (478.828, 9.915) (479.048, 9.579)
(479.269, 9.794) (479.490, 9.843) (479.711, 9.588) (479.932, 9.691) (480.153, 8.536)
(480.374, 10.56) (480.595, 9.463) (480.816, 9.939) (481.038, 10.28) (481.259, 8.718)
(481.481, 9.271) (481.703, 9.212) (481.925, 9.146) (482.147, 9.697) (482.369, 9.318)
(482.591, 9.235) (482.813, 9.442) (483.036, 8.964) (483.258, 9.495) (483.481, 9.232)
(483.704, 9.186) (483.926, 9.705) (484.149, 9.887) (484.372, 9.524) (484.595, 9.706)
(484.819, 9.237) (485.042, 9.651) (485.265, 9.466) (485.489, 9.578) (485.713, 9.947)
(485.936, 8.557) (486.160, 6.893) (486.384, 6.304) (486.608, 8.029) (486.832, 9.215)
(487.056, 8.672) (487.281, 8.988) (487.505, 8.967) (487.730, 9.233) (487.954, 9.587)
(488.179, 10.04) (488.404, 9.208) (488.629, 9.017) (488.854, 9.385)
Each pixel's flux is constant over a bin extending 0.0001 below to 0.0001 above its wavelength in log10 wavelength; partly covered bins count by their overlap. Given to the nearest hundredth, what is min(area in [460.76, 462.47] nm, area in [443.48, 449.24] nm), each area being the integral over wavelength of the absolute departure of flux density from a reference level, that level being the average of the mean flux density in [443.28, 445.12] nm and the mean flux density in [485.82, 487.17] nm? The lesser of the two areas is 1.19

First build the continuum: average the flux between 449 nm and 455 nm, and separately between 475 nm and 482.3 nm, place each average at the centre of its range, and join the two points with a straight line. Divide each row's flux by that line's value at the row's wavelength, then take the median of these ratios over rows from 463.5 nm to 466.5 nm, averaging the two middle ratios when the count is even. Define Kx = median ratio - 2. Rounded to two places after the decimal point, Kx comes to -1.01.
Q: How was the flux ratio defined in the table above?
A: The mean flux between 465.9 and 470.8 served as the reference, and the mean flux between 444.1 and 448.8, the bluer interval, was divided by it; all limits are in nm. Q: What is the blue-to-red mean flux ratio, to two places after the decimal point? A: 1.00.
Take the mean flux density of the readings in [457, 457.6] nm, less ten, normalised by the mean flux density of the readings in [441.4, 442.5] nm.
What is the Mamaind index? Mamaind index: 0.00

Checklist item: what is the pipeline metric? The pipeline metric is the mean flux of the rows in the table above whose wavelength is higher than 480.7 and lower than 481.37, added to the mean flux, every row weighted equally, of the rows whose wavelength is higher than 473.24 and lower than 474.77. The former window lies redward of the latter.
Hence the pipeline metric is 19.10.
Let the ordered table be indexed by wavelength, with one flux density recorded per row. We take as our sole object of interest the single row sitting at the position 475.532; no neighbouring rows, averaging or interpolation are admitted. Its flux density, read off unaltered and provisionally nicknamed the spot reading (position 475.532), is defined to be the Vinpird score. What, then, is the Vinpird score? 8.901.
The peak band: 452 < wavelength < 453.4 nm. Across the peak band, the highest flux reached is 10.59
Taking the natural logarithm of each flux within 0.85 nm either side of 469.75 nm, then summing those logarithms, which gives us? 18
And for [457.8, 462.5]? 50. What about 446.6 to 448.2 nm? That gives 18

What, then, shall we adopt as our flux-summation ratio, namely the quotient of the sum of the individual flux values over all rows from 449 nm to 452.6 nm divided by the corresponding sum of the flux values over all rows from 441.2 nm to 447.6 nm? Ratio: 0.6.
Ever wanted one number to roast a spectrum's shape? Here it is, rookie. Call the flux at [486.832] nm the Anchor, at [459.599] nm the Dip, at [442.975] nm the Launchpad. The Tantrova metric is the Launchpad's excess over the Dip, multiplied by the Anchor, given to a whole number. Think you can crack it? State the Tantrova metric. 6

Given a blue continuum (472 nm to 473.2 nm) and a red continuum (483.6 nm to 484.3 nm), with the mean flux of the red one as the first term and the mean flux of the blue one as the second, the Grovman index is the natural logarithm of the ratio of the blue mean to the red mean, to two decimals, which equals 0.00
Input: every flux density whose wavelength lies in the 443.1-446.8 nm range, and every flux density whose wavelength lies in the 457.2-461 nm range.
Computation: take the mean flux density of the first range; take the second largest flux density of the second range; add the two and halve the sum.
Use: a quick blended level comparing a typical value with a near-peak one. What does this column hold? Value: 10.2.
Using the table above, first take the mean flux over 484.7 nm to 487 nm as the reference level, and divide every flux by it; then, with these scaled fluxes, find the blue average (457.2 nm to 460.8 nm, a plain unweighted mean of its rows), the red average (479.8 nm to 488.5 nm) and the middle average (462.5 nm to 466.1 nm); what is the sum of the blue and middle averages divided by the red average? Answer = 2.12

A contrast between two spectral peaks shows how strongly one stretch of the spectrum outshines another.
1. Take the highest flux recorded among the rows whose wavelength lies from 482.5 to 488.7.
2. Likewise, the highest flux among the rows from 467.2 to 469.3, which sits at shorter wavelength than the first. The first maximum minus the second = -0.14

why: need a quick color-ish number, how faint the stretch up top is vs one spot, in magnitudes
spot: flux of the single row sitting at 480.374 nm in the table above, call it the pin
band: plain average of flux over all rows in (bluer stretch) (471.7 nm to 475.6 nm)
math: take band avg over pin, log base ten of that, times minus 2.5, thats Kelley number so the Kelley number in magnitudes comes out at 0.12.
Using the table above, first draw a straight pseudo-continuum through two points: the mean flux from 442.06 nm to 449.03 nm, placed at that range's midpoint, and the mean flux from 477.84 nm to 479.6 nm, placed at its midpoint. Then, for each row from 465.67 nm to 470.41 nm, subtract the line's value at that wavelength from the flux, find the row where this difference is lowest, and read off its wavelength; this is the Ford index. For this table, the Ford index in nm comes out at 466.422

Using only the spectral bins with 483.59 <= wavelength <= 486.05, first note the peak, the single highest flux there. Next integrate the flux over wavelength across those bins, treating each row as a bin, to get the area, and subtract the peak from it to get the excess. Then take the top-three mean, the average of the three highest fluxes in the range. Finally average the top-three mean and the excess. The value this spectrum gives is 11.6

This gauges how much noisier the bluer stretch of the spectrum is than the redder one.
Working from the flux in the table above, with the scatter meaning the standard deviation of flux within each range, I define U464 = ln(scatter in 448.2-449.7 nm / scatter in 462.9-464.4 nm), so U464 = 0.33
